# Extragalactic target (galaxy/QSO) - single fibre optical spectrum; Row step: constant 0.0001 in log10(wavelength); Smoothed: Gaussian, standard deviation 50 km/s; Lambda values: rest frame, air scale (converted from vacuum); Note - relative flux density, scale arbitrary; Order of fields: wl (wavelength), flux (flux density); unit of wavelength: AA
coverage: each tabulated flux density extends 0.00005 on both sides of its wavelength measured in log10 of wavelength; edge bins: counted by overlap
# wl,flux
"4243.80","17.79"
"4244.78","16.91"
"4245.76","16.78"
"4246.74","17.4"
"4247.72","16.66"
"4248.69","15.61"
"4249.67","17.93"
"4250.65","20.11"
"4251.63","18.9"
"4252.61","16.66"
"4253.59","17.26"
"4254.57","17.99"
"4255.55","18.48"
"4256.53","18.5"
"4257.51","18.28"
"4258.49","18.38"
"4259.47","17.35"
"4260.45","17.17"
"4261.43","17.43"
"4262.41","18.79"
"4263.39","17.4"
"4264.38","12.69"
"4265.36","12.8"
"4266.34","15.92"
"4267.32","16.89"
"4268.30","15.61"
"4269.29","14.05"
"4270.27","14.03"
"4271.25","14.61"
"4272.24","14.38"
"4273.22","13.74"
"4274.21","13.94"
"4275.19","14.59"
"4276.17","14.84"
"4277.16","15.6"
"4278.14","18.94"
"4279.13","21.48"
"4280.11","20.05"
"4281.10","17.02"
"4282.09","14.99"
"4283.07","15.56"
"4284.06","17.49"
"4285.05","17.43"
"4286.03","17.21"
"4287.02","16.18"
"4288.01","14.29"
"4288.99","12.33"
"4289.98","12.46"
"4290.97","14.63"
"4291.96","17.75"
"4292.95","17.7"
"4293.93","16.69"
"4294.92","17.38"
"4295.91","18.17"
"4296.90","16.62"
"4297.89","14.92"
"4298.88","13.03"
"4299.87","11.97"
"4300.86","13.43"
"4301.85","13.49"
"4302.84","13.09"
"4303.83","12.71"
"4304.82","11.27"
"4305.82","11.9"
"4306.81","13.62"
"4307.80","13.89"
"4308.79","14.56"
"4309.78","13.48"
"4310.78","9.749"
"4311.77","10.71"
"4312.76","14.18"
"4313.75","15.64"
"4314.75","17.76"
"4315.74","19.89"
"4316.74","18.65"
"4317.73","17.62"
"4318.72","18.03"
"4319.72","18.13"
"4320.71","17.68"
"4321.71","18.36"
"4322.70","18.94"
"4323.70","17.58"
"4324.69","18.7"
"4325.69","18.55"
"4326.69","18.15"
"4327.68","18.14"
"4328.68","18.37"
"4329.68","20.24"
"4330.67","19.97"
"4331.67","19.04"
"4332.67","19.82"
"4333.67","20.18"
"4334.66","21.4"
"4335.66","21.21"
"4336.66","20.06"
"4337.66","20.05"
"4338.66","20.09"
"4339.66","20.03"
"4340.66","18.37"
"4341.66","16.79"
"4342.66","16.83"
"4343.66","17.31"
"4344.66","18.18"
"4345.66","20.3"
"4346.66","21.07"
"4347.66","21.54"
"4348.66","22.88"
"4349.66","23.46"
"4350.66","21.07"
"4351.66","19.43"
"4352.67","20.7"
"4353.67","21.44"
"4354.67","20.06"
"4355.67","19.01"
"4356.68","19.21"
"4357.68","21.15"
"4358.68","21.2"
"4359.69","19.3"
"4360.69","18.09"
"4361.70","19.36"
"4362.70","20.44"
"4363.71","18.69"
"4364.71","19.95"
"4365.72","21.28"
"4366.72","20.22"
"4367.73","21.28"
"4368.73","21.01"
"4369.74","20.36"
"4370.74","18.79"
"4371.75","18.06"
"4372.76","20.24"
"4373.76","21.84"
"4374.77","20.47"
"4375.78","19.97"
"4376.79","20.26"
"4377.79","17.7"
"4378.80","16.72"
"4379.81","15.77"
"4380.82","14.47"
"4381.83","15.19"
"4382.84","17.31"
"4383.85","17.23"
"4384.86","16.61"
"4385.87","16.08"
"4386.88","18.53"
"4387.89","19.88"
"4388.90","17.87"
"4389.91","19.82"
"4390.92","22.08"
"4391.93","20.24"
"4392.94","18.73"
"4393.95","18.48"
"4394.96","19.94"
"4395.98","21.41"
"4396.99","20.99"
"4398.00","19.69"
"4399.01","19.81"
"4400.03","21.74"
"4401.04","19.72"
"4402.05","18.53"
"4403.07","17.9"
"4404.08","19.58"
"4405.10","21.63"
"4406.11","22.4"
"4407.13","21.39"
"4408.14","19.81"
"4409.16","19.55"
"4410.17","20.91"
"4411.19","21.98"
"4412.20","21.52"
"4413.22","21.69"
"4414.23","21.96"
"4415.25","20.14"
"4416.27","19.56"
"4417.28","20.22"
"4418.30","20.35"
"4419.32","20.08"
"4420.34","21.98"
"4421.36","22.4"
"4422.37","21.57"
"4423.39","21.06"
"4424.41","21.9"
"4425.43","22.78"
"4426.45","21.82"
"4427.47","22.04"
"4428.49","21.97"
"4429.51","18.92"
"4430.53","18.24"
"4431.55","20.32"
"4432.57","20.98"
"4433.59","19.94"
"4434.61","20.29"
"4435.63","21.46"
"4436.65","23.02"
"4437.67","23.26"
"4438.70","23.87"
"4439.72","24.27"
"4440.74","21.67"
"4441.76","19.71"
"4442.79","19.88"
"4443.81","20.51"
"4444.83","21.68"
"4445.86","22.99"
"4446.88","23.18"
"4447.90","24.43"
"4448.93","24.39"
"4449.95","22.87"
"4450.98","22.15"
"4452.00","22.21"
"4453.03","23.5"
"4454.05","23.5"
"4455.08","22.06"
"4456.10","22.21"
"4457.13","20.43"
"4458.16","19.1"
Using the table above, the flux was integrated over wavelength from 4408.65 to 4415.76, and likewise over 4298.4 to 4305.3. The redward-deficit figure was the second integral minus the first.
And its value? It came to -62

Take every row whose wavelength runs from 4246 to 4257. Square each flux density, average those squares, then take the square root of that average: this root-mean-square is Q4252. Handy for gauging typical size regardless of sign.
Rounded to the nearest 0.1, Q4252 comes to 17.8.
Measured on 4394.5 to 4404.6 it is 20.0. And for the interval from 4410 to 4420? 20.9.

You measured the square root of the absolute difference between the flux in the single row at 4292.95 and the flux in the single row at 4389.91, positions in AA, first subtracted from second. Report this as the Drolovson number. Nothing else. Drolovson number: 1.5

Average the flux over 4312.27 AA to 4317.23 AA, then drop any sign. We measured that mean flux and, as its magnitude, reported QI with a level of 17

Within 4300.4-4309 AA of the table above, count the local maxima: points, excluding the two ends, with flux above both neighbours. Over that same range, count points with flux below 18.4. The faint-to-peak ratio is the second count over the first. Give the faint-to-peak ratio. 9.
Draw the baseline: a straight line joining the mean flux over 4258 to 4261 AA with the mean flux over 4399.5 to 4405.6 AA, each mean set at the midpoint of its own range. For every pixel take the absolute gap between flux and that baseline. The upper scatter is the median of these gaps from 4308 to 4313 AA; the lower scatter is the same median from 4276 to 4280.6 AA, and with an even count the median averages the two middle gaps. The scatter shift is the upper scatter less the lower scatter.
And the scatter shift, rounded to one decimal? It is 2.6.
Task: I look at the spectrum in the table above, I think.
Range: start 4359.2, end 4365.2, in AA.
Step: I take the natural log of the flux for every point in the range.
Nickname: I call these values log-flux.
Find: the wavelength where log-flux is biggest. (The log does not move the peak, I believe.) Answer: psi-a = 4362.70 AA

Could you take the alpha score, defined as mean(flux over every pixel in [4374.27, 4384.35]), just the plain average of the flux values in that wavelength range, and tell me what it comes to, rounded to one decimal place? 17.5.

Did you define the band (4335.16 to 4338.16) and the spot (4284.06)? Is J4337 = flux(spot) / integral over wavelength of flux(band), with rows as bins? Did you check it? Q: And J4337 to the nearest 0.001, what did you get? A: 0.286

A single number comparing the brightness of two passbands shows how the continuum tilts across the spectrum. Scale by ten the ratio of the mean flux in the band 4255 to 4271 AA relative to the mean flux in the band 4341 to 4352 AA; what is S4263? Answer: 8.3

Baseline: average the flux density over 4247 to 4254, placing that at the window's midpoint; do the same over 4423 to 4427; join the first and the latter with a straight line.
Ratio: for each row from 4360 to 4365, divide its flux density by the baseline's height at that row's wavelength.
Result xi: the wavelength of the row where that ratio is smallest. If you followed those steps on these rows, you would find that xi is 4360.69 AA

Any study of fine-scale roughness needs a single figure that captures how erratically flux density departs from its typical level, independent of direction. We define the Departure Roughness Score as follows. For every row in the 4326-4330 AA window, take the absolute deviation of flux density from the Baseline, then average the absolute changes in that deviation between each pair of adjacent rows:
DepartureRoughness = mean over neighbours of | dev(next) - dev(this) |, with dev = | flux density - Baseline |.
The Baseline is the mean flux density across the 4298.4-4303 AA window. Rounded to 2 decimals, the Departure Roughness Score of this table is 0.70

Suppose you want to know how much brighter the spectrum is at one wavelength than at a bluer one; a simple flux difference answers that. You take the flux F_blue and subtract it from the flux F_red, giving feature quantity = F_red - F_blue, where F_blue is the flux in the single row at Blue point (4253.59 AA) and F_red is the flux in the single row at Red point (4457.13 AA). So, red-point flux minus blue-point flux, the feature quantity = 3.2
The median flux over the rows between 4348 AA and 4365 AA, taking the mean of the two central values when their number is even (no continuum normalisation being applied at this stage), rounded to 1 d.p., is 20.1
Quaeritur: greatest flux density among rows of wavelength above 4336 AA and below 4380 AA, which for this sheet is 23.46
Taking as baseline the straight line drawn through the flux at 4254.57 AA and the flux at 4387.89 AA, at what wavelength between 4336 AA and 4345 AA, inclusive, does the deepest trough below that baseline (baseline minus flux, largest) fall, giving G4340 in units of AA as 4341.66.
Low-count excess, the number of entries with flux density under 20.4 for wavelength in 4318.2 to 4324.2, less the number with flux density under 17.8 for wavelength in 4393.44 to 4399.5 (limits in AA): 6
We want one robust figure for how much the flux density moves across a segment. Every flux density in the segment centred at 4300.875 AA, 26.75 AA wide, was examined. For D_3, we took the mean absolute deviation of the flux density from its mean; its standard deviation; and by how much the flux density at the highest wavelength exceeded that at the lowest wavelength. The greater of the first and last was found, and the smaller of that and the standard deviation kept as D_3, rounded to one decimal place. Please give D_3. 1.8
